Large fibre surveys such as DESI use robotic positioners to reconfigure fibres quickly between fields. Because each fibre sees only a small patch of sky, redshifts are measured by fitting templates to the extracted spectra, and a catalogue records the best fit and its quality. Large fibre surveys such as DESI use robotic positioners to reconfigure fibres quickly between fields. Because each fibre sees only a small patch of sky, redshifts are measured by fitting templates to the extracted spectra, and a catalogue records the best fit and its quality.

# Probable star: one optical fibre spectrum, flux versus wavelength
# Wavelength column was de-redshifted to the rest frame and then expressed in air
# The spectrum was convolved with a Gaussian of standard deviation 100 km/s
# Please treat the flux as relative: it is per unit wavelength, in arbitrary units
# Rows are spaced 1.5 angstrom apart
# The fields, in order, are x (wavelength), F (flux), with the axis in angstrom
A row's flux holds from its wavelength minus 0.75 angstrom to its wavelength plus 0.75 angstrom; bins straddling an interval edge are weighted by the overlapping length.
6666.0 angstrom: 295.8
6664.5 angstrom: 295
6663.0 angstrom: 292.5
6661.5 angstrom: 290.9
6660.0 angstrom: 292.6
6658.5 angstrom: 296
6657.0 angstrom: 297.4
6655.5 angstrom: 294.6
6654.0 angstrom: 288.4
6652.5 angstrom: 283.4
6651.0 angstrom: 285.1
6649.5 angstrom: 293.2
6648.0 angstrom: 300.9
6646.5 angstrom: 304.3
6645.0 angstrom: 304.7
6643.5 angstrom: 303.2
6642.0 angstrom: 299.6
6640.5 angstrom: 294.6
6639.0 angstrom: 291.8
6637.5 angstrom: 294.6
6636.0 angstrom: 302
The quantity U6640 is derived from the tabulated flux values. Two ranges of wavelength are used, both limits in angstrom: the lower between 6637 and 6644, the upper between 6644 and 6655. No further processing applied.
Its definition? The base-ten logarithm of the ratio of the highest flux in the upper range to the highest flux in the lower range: 0.002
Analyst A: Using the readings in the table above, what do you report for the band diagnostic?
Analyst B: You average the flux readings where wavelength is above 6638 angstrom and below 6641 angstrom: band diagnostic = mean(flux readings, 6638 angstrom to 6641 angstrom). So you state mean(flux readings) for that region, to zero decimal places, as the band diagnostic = 293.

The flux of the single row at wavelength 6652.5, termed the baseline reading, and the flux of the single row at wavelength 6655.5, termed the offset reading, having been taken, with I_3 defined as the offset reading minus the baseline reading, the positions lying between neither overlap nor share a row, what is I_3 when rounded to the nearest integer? 11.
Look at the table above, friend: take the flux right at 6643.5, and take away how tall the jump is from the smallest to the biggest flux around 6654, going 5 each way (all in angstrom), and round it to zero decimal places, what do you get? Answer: 289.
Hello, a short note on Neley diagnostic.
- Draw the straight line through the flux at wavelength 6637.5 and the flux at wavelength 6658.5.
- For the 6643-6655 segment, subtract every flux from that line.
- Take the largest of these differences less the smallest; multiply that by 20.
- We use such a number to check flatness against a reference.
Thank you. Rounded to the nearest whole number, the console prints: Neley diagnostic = 436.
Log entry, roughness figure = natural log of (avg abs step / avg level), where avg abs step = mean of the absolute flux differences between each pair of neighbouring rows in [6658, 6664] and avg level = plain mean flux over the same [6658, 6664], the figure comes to -4.9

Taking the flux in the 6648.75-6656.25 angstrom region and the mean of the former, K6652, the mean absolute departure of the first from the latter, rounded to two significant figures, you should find 4.0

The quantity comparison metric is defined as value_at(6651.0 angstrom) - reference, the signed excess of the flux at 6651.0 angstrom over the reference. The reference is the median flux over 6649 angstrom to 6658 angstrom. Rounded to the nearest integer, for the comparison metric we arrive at -6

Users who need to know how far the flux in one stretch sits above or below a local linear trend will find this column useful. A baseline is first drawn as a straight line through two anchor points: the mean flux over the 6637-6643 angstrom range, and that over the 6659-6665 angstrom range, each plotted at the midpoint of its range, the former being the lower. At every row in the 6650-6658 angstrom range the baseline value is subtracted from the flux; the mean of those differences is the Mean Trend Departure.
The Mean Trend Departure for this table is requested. -4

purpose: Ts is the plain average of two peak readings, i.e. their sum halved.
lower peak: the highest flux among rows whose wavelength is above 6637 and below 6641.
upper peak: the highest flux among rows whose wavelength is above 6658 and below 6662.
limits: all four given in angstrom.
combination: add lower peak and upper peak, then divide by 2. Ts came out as 295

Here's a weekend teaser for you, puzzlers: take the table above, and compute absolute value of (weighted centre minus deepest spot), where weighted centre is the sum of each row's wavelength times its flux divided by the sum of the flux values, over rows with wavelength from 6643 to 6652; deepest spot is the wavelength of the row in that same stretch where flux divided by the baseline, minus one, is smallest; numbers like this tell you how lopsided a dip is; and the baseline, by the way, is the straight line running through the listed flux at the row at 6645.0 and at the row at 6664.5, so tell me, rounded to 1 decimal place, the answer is 3.8 angstrom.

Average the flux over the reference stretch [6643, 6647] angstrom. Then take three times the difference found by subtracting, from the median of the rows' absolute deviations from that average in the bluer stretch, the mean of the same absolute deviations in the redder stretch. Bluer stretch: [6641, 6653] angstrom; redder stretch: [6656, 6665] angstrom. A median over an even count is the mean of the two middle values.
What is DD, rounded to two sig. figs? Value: -19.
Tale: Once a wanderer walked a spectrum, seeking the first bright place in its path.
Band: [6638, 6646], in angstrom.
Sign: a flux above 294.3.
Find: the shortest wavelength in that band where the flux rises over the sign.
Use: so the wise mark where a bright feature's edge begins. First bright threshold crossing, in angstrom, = 6640.5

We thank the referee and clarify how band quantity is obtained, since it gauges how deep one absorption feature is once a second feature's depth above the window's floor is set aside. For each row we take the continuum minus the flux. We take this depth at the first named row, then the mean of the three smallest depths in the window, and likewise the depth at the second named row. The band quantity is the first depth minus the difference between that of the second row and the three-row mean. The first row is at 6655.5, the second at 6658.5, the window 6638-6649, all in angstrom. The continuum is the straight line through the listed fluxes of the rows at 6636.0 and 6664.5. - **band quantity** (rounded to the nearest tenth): -2.1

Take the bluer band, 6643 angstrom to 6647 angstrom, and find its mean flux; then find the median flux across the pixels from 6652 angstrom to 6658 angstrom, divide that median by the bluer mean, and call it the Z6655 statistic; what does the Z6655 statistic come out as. 0.959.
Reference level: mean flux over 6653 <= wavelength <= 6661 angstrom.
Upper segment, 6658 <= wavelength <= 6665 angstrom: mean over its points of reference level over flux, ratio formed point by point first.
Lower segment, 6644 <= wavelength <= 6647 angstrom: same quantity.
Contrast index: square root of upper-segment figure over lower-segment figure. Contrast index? 1.019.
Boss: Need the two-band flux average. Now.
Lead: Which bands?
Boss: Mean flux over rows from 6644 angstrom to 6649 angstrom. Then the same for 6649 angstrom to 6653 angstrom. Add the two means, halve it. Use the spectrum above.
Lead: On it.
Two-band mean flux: 295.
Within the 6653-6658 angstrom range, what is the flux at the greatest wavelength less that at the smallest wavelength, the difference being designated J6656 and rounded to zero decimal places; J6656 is 9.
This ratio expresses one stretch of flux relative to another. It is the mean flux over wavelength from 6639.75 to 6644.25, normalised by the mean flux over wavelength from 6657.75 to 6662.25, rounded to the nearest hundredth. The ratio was 1.02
